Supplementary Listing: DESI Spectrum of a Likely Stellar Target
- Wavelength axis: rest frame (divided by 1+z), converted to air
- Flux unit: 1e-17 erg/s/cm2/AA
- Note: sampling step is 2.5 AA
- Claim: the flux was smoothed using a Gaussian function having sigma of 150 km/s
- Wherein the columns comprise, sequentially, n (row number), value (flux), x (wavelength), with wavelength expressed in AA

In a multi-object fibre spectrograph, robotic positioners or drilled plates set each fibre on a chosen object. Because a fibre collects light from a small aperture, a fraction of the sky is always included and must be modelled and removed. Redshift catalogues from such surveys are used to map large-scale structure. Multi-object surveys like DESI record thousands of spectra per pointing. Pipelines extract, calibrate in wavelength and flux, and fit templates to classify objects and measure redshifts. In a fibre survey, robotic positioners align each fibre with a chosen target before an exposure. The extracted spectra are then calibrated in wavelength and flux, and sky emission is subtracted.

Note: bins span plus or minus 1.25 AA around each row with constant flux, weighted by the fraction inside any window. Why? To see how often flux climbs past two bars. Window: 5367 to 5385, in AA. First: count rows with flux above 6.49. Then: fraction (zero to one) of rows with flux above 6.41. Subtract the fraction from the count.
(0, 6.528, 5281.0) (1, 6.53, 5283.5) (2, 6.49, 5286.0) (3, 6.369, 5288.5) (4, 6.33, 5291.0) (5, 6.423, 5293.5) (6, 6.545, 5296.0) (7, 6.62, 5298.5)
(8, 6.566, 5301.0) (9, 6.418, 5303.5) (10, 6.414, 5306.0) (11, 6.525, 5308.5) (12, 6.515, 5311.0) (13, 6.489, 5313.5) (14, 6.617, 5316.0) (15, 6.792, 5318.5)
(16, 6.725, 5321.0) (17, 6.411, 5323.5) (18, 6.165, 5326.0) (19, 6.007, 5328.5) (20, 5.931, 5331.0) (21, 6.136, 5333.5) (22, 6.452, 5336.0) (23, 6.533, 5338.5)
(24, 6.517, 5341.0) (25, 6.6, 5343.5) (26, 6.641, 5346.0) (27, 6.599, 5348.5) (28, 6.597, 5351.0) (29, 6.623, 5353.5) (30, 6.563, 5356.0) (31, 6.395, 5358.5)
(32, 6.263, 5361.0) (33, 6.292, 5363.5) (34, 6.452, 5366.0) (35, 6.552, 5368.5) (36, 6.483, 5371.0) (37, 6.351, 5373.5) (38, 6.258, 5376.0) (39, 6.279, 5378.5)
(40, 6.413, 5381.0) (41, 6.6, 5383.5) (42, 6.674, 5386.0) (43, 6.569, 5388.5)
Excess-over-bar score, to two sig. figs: 1.4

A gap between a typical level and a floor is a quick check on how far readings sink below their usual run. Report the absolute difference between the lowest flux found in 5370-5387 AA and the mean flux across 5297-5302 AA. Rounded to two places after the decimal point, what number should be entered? 0.33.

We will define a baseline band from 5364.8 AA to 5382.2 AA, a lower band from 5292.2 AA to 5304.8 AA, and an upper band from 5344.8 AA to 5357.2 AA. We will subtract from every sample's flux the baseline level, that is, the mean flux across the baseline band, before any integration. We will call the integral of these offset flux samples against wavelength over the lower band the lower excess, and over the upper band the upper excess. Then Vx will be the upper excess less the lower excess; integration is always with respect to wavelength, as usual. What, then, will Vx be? 1.1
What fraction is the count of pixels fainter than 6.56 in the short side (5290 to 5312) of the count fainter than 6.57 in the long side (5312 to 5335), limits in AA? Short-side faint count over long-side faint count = 1.17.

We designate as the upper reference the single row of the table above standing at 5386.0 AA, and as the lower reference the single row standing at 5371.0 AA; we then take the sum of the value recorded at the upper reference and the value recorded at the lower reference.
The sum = 13.2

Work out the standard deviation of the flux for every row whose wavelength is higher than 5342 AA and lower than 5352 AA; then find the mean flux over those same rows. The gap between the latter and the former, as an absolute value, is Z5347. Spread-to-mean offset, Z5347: 6.59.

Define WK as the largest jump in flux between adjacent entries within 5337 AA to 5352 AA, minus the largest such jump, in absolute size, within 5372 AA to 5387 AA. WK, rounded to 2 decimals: -0.10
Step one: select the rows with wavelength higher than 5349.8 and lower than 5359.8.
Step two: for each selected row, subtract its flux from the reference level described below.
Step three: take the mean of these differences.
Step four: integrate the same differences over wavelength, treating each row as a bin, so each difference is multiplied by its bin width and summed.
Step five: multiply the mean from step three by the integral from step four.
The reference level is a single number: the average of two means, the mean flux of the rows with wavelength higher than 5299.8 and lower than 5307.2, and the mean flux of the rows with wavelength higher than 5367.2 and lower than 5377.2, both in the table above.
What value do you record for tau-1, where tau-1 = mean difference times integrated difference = 0.11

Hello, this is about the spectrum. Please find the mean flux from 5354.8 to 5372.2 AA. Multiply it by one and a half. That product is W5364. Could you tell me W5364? 9.64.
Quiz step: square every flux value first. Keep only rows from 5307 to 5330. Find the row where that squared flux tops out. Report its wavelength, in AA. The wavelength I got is 5318.5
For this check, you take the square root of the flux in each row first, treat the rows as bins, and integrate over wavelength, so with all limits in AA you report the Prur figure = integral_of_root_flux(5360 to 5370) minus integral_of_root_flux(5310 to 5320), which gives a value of -0.42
